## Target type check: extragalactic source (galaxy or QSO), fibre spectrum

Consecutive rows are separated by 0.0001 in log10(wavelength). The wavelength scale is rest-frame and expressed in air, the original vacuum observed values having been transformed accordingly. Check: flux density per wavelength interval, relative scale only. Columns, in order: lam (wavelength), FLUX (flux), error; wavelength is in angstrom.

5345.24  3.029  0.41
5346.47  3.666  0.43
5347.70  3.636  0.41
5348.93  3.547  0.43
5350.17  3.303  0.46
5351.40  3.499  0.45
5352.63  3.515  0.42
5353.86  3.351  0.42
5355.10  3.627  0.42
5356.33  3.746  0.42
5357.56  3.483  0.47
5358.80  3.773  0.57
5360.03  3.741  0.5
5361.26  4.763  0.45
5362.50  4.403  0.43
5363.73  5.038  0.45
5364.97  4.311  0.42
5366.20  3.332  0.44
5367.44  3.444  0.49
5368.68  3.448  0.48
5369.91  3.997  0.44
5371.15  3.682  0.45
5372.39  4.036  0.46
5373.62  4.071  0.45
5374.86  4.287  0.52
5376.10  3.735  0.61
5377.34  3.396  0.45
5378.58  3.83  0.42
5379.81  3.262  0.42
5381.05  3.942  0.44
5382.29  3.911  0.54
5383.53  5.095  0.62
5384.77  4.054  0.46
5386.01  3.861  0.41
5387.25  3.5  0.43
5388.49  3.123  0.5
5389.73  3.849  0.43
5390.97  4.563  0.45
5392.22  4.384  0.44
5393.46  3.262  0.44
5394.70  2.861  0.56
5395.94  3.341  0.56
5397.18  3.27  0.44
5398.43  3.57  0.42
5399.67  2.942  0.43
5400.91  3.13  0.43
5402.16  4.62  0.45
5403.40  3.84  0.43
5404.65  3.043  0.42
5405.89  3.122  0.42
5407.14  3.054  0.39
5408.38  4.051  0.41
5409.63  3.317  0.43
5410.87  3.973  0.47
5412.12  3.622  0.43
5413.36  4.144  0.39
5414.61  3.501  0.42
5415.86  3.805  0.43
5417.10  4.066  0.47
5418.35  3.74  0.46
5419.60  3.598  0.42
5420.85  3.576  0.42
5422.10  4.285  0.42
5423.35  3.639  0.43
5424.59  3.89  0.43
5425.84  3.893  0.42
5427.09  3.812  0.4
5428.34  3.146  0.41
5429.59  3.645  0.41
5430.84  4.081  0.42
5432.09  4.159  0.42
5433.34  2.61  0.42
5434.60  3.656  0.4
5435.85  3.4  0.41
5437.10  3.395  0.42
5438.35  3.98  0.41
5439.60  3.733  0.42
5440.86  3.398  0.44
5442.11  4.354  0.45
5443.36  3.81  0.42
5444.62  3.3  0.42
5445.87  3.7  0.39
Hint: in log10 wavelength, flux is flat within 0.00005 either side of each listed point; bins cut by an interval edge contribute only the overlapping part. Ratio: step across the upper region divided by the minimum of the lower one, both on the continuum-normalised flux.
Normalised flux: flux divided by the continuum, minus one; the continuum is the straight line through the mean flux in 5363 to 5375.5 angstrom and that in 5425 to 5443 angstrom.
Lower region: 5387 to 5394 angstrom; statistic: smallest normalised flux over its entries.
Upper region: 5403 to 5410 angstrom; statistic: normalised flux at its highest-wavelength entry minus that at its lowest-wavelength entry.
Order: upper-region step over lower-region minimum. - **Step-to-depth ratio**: 0.7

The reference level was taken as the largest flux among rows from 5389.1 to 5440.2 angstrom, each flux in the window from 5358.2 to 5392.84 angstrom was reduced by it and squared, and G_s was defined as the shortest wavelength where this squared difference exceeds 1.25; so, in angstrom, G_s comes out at 5366.20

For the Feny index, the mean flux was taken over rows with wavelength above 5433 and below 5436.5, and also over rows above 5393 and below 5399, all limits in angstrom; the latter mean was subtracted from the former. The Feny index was 0.0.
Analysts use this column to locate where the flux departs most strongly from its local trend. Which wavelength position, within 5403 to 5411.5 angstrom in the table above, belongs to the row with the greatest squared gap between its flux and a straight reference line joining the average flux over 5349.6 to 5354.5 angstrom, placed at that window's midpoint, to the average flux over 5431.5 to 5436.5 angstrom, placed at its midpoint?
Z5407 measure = 5408.38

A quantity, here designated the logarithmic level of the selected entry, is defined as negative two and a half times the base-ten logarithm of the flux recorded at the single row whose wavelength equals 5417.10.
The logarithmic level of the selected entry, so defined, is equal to -1.52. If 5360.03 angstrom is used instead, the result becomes -1.43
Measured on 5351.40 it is -1.36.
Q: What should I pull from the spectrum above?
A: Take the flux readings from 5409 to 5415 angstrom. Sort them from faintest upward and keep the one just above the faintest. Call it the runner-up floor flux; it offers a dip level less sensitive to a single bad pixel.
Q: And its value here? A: 3.501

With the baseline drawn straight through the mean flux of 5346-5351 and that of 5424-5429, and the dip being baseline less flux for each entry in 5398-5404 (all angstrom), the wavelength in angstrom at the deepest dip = 5399.67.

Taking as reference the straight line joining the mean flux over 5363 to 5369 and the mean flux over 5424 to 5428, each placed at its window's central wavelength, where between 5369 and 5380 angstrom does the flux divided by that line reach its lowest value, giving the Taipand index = 5379.81 angstrom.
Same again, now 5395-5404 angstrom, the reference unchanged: 5399.67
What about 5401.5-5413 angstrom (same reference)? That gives 5404.65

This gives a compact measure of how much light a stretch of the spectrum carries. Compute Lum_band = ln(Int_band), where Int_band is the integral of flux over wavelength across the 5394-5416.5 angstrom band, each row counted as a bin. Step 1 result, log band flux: 4.37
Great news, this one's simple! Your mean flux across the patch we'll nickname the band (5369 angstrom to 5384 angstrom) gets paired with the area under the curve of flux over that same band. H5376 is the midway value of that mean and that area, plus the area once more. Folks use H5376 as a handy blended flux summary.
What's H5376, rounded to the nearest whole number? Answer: 90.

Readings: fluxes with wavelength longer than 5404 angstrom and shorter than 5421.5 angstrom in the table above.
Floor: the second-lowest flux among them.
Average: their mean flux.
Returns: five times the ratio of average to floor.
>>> 5.92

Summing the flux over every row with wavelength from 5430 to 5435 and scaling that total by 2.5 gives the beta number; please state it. 36.3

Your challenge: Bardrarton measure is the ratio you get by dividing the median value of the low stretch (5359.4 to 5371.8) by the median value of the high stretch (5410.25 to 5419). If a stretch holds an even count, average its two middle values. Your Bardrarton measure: 1.02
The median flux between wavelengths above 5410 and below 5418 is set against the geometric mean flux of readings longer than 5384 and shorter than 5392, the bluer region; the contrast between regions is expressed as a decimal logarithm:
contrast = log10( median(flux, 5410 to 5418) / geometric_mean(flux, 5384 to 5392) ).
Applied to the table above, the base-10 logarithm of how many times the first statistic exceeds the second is 0.010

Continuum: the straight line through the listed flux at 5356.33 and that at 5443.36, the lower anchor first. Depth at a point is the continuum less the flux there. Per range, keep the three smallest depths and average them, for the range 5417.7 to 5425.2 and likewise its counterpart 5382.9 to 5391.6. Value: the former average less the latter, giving 0.62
